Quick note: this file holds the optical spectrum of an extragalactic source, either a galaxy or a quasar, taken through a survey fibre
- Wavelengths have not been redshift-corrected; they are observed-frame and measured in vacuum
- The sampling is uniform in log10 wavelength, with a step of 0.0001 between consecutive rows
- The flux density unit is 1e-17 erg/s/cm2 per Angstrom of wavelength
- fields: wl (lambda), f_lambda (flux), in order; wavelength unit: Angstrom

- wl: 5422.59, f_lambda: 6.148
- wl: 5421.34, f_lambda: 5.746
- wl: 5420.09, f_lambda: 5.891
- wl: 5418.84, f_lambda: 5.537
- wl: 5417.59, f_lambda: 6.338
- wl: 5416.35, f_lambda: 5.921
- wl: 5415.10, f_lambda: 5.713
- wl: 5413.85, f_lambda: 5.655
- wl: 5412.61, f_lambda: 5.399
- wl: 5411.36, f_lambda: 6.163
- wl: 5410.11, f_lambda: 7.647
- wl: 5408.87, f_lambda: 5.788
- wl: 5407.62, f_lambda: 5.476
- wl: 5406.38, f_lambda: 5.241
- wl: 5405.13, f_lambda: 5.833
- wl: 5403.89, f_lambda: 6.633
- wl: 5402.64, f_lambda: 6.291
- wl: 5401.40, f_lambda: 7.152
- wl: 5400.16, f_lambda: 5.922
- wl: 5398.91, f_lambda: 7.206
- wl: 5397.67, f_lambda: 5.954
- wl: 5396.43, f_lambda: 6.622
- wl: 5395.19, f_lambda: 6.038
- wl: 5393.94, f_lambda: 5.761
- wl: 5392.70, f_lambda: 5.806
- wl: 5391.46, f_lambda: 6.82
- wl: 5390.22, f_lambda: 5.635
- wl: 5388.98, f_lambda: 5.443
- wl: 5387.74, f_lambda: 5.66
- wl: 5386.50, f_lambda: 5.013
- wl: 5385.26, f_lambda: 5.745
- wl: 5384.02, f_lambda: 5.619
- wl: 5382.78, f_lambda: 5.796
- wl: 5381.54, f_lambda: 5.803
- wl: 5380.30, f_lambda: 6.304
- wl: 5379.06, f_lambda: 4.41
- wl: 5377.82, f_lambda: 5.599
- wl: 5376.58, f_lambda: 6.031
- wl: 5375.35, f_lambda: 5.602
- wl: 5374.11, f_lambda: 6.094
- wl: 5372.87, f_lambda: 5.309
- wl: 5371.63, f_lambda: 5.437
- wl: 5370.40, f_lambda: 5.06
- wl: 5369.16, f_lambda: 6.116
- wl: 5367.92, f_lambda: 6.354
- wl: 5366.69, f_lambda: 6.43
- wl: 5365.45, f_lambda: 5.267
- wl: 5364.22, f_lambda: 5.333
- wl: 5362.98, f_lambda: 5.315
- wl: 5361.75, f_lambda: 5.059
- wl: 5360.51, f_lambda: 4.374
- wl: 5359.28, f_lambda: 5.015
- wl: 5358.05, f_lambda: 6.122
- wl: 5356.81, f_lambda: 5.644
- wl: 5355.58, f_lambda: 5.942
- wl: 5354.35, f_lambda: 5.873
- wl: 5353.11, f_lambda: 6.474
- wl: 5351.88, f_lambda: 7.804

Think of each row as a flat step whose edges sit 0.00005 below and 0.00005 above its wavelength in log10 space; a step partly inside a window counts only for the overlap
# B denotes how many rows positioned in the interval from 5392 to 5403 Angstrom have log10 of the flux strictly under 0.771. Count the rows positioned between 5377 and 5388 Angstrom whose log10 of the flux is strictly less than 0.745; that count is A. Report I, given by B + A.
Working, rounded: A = 2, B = 2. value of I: 4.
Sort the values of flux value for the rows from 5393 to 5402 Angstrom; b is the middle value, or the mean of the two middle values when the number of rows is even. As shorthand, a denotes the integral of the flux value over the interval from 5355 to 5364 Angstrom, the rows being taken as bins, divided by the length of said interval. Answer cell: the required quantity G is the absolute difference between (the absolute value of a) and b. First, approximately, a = 5.35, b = 6.0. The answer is 0.69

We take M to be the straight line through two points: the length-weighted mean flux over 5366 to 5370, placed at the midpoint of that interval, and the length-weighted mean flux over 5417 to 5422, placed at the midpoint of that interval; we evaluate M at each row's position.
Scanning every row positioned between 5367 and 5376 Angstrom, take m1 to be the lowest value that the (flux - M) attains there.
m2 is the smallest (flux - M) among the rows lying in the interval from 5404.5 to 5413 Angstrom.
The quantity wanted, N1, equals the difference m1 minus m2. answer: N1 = -0.42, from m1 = -1.13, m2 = -0.7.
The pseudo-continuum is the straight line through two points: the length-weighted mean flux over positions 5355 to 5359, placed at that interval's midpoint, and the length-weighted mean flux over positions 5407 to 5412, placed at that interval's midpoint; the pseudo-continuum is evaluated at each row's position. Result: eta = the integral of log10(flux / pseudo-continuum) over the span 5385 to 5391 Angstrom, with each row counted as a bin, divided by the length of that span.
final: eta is -0.043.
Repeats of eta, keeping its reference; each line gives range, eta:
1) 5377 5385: -0.034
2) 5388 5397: -0.010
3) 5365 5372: -0.011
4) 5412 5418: -0.038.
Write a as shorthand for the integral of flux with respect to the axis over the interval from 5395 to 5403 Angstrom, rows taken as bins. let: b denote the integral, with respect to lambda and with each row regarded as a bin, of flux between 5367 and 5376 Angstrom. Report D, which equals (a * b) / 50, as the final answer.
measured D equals 54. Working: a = 52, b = 52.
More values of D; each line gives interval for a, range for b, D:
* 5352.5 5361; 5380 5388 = 44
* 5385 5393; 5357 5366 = 43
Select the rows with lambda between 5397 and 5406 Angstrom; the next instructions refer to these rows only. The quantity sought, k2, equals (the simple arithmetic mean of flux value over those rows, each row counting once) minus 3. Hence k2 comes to 3.4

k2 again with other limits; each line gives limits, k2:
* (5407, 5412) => 3.3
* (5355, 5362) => 2.4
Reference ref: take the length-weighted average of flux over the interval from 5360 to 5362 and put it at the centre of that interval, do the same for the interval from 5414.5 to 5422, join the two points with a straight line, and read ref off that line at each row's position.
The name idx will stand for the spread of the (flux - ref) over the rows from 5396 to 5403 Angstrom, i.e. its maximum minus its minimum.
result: 1.3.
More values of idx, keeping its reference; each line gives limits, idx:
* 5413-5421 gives 0.8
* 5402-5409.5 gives 1.4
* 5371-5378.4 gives 0.8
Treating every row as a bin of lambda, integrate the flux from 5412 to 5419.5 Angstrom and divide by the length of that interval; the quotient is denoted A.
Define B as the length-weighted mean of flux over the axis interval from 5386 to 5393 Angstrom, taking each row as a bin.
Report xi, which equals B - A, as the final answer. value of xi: 0.0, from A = 5.76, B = 5.74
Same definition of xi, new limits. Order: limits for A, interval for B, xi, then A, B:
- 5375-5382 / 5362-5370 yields 0.1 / 5.62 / 5.75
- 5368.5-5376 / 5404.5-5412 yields 0.4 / 5.61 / 6.02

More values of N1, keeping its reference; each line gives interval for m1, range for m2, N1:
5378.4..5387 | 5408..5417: -1.21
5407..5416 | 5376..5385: 1.21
